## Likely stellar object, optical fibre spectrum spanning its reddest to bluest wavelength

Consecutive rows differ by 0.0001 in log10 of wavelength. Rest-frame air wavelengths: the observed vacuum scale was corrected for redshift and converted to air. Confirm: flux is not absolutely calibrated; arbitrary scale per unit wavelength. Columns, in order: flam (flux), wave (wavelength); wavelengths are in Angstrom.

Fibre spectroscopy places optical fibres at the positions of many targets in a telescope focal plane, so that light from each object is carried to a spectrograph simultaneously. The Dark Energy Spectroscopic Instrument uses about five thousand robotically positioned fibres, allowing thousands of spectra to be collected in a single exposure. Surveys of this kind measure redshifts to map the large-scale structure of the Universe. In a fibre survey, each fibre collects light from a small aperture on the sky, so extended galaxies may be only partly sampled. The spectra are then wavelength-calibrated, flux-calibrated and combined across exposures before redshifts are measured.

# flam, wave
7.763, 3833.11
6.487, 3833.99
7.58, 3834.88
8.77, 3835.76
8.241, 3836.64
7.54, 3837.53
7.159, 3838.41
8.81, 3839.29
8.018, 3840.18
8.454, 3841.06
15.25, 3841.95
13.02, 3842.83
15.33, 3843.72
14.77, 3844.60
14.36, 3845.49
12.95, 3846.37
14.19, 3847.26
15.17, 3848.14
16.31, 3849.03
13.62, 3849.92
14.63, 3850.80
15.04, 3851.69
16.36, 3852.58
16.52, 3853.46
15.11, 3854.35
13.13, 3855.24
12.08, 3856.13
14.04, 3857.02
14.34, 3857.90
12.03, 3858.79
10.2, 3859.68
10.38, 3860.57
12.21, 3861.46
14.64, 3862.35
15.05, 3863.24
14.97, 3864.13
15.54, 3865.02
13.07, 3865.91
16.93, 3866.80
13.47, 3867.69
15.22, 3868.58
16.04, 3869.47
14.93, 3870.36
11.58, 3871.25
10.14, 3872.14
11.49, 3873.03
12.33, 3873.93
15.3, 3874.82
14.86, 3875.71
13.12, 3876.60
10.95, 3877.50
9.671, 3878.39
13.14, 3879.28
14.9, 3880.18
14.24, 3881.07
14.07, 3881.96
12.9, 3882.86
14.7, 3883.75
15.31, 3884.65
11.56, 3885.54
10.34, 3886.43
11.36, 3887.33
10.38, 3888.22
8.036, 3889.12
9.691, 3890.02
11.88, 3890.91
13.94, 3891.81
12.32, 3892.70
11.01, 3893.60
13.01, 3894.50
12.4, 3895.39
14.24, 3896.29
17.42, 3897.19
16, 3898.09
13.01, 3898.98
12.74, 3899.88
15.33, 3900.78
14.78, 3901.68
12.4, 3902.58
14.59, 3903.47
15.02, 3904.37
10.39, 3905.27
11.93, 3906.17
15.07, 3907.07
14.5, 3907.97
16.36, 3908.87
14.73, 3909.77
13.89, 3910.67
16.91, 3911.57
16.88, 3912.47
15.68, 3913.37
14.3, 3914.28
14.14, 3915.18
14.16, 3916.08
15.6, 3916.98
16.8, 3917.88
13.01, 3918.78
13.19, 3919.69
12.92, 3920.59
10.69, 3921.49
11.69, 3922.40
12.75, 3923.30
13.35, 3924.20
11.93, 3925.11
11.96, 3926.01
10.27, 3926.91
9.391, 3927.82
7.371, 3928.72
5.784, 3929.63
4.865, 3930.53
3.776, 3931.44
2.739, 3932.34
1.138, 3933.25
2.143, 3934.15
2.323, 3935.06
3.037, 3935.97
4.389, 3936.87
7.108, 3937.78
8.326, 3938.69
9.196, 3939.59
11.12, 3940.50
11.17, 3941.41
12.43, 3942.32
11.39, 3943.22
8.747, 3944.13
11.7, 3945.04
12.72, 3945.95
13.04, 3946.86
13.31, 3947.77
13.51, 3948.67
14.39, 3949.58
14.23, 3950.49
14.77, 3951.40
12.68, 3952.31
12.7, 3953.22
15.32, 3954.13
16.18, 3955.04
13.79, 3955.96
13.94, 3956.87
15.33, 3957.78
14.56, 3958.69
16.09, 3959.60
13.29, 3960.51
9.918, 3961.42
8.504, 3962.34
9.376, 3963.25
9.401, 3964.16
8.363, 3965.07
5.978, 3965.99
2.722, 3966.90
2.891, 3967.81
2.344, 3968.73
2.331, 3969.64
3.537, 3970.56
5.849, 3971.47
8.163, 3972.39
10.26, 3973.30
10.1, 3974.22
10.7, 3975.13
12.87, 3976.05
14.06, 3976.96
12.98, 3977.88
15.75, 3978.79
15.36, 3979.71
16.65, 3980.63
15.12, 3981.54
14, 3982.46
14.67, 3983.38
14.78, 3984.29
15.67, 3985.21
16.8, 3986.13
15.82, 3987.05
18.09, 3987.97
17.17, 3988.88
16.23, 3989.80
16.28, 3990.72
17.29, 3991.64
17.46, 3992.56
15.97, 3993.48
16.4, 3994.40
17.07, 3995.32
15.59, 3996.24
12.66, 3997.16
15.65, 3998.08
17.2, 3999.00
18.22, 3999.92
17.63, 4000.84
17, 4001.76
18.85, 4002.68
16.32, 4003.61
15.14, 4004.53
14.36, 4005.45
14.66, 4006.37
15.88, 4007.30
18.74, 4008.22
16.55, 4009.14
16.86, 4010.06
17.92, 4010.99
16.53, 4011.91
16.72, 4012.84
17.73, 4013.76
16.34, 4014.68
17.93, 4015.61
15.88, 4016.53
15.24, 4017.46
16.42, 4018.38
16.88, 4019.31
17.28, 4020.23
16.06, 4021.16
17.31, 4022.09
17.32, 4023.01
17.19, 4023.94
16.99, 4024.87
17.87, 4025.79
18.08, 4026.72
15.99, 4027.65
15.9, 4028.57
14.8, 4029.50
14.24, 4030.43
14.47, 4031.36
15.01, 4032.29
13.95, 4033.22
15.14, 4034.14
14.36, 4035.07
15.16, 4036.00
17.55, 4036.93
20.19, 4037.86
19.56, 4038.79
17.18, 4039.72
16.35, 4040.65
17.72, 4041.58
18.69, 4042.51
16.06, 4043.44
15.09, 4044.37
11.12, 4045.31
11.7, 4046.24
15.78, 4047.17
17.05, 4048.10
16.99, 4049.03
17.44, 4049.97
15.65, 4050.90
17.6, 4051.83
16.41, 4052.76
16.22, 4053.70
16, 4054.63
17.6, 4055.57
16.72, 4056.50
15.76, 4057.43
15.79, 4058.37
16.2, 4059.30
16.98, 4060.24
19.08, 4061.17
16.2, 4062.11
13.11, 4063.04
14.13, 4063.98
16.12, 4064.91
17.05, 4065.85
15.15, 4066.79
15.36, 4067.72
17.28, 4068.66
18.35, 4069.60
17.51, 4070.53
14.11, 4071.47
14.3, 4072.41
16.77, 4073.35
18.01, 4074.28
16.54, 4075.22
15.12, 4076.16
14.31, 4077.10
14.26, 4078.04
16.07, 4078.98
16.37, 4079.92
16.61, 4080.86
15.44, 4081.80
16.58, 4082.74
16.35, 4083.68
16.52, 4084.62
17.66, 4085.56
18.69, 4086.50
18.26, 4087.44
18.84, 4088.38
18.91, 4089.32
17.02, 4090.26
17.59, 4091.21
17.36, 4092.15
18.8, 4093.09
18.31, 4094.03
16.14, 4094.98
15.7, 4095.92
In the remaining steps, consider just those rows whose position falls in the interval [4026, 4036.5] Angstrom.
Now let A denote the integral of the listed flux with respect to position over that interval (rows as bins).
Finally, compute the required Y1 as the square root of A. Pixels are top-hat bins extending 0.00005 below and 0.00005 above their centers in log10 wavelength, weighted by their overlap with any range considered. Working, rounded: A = 160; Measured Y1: 12.7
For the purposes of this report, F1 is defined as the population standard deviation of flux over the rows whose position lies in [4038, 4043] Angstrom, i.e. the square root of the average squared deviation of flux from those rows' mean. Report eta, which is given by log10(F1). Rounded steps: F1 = 1.1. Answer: 0.05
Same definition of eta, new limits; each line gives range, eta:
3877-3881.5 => 0.30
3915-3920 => 0.13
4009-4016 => -0.20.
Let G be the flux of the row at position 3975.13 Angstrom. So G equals 10.7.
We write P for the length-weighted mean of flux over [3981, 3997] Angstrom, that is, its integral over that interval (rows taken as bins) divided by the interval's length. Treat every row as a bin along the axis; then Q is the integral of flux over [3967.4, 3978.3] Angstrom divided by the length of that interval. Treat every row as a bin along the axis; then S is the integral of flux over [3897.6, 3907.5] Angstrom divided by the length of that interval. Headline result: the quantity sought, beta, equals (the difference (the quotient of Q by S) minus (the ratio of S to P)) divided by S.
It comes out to -0.020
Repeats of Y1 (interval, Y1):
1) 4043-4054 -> 13.1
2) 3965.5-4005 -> 23.0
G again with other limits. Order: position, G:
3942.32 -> 12.43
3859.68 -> 10.2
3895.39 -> 12.4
